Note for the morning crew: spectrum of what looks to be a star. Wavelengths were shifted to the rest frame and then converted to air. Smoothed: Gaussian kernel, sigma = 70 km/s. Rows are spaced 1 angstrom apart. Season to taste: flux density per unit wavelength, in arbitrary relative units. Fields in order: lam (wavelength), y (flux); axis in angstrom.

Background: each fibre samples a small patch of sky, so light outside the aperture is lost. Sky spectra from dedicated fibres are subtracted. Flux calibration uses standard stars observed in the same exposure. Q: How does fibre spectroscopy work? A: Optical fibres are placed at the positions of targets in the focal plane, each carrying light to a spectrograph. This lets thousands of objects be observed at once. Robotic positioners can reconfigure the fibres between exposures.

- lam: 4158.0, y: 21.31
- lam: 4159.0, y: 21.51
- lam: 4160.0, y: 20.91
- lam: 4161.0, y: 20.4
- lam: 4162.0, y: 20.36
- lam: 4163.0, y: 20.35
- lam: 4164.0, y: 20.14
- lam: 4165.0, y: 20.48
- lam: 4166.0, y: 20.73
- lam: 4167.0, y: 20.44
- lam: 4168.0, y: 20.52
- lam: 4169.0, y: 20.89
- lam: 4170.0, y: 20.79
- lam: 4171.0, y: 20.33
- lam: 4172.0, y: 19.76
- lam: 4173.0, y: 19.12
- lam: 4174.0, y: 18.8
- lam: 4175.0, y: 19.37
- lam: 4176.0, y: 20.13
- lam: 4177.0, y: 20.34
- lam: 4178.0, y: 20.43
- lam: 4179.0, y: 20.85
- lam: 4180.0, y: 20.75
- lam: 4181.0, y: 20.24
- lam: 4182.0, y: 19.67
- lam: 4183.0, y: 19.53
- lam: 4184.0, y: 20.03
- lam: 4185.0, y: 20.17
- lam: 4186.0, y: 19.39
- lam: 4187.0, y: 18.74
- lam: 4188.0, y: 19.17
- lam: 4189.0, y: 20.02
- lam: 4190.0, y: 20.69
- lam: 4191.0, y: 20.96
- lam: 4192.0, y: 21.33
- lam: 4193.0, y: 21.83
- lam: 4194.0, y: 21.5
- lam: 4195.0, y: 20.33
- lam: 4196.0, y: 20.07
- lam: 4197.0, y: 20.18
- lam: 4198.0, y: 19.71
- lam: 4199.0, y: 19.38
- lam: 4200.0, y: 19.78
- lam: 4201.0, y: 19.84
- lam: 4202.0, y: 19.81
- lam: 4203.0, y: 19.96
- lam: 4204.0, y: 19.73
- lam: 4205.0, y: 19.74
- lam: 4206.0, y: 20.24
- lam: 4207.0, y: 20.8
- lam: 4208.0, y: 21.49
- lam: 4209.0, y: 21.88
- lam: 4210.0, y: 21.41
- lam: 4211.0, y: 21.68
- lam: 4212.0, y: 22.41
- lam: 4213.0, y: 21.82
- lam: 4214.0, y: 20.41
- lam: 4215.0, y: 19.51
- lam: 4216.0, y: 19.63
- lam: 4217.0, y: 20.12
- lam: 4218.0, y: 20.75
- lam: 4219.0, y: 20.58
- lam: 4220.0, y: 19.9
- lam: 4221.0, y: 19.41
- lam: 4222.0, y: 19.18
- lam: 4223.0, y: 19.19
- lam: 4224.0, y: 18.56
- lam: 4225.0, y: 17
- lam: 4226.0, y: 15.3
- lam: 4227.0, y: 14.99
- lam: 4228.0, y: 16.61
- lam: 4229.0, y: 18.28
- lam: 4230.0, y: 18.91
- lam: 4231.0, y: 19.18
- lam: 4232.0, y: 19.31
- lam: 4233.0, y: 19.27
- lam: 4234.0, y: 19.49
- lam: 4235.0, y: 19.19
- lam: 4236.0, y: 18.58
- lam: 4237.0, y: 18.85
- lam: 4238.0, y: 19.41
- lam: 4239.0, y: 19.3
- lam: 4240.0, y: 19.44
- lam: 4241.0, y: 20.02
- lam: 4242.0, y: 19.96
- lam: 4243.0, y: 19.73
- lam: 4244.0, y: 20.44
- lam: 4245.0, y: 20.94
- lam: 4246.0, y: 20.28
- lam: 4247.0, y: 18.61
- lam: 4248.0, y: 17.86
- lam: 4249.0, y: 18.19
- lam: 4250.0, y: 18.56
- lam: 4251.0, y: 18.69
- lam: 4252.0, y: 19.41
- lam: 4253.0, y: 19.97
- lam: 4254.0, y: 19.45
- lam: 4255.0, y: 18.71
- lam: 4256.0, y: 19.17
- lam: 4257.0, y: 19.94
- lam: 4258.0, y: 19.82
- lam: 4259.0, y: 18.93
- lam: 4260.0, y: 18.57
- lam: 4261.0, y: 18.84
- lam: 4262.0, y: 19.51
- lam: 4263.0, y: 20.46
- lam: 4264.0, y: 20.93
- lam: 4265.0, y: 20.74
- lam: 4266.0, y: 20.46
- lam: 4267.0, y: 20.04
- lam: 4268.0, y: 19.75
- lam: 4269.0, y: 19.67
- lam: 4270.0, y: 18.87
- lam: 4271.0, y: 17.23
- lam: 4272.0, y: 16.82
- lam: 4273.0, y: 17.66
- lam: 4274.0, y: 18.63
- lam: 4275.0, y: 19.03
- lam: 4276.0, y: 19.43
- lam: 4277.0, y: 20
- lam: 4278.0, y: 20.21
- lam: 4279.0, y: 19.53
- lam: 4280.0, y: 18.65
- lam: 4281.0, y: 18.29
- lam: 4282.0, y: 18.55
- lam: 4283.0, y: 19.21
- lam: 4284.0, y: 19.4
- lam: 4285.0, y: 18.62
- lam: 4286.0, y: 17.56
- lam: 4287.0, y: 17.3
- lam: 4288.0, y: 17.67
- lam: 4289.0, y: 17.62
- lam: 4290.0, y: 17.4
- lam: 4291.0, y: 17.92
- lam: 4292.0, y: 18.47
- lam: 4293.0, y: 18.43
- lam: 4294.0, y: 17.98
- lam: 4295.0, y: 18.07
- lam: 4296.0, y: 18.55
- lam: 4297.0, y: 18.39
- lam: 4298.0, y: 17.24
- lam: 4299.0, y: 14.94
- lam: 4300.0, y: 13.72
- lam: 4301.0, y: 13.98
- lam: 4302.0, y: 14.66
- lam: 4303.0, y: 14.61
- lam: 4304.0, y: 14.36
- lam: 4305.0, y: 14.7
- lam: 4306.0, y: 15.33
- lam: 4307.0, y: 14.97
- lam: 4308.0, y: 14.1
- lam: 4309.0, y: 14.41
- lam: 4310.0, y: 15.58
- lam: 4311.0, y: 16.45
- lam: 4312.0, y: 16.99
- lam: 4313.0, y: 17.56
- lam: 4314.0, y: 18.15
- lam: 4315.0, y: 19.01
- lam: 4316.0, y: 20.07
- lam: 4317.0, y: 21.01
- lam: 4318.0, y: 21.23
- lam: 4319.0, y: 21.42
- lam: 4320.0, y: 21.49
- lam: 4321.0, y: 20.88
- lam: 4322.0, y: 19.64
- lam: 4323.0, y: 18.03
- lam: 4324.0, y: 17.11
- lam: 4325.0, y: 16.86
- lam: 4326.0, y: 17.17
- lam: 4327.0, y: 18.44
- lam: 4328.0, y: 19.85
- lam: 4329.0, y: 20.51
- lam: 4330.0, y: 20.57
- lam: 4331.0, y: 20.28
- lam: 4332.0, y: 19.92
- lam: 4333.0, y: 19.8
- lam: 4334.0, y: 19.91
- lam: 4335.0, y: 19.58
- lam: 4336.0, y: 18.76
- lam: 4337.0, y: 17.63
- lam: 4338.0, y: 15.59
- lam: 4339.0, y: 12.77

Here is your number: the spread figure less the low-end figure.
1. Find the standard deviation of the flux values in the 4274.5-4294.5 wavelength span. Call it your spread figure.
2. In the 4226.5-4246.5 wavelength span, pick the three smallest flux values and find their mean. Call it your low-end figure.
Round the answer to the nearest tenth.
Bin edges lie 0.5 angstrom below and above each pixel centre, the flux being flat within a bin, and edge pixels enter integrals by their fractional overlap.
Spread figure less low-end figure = -15.8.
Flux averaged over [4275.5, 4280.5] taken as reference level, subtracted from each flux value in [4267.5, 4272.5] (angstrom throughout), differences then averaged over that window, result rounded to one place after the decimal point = -1.1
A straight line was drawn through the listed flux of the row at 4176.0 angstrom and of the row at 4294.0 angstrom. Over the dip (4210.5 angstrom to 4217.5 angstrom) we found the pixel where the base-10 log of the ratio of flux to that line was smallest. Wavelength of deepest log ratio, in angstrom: 4215.0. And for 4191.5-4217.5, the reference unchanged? 4199.0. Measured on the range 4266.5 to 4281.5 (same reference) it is 4272.0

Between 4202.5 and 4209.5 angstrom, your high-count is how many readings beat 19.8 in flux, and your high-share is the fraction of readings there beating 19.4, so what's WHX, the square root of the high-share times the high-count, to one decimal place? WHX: 2.2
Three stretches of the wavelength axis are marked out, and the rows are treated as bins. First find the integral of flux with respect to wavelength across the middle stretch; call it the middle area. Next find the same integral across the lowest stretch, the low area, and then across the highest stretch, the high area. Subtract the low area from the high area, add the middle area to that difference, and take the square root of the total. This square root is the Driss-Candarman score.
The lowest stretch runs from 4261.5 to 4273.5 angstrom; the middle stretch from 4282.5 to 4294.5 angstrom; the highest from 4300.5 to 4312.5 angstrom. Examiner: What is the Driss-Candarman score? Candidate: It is 12.9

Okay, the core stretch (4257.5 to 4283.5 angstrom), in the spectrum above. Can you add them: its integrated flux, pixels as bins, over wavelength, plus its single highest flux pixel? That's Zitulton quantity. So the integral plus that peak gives 521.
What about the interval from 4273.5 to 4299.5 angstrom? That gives 497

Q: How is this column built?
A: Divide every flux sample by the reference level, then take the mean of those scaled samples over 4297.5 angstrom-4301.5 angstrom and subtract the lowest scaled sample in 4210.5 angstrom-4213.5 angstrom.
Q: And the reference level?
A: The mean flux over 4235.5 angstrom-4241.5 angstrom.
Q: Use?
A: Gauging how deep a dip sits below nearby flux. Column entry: -0.35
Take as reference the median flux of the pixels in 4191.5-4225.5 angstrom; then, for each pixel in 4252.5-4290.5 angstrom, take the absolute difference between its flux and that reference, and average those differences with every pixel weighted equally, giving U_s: 1.20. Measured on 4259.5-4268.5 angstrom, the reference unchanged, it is 0.66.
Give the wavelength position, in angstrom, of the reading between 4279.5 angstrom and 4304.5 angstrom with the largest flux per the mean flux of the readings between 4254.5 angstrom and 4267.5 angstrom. 4284.0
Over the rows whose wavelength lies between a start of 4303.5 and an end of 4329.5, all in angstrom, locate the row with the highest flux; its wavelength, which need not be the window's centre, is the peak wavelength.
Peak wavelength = 4320.0 angstrom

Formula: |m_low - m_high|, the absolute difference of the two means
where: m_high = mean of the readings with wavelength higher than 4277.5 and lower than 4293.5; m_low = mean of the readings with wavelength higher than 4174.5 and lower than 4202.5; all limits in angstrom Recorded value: 1.7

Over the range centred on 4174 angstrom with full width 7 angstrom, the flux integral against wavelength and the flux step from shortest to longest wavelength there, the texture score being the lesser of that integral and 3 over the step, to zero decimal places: 138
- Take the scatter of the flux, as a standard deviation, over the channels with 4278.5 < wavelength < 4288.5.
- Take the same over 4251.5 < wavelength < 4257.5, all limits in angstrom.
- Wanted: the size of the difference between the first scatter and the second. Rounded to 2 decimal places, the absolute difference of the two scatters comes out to 0.30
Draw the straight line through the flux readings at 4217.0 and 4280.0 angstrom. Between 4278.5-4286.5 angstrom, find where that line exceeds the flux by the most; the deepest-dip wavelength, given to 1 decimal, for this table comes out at 4286.0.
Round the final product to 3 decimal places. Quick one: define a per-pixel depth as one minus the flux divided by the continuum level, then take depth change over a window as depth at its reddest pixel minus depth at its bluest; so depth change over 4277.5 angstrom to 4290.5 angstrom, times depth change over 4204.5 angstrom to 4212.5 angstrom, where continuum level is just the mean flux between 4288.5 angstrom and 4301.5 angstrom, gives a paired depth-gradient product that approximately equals -0.026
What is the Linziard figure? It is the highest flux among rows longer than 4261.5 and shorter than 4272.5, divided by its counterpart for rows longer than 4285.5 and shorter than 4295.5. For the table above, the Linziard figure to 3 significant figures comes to 1.13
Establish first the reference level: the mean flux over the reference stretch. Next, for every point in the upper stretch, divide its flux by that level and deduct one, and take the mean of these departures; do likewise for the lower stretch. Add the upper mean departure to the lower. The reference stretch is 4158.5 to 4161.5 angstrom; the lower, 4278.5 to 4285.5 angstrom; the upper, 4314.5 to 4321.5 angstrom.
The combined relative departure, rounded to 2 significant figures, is -0.11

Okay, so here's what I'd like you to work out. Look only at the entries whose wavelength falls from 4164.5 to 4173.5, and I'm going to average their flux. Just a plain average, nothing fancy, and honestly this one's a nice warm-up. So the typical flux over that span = 20.3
